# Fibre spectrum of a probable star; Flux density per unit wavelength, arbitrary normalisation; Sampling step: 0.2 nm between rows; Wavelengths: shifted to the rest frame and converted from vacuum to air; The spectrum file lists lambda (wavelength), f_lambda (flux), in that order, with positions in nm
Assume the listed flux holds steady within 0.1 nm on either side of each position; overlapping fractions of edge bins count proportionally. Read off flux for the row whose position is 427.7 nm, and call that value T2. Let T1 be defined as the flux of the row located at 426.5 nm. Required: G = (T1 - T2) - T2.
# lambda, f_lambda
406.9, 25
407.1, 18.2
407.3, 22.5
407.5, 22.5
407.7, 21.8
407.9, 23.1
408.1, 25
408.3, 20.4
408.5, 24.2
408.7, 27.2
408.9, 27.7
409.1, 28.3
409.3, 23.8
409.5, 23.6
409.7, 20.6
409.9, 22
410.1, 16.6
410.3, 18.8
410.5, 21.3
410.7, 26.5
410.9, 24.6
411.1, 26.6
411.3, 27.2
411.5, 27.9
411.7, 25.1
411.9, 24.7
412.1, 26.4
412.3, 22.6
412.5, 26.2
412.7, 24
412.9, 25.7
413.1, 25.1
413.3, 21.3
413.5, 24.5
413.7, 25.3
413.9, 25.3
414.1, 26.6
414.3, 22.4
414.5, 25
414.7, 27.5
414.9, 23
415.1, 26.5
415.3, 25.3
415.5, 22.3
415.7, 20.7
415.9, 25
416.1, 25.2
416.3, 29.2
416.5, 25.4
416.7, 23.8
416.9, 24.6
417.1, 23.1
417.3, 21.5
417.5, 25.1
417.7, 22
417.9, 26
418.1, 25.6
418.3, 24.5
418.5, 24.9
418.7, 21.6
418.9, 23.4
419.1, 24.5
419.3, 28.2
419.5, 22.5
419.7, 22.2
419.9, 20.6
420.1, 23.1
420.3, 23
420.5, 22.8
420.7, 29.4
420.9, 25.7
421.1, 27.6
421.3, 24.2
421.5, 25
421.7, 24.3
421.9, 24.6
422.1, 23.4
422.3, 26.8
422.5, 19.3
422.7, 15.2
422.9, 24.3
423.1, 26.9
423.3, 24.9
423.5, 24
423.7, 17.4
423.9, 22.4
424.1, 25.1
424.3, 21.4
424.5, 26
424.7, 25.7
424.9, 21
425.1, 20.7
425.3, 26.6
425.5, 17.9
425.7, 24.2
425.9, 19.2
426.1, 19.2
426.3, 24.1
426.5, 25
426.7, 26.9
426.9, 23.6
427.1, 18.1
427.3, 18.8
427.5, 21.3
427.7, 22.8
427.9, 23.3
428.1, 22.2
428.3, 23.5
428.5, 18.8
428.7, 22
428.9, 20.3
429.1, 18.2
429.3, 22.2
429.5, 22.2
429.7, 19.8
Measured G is -21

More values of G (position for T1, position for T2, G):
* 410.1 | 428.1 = -28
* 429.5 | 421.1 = -33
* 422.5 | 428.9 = -21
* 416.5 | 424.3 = -17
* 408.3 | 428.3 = -27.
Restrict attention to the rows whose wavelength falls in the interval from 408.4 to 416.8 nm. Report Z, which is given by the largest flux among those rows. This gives 29.2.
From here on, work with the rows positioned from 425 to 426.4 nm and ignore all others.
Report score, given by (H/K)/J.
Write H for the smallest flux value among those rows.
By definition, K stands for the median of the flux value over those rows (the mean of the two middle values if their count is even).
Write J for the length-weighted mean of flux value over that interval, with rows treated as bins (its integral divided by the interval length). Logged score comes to 0.0398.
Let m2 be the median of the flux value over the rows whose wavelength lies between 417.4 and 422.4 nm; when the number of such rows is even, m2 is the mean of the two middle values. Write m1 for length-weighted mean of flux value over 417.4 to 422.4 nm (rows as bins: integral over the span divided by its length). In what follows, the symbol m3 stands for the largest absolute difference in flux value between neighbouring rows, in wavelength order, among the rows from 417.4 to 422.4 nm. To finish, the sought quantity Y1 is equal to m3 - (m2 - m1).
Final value 7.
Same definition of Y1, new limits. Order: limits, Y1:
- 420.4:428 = 8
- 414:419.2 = 4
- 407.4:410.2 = 5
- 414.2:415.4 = 4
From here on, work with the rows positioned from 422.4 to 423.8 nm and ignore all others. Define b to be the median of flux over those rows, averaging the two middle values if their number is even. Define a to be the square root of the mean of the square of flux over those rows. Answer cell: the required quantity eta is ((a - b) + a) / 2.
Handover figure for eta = 10.1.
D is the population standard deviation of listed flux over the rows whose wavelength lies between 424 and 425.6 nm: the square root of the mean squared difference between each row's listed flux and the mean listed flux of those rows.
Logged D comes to 3.0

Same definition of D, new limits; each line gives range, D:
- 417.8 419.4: 1.8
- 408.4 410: 2.6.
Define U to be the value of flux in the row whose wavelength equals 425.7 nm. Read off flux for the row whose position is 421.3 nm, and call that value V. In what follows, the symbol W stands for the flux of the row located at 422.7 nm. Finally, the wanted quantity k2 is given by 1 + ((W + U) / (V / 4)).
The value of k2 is 8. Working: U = 24.2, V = 24.2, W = 15.2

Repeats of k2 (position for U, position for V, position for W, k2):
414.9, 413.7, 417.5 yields 9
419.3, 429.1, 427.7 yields 12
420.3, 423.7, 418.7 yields 11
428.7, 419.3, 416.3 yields 8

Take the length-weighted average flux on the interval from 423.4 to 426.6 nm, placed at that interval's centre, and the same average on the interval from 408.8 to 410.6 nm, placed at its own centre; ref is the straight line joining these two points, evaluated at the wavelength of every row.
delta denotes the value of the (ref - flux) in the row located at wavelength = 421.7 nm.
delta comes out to -1.8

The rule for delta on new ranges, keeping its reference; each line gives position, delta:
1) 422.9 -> -1.8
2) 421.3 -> -1.7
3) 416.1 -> -2.7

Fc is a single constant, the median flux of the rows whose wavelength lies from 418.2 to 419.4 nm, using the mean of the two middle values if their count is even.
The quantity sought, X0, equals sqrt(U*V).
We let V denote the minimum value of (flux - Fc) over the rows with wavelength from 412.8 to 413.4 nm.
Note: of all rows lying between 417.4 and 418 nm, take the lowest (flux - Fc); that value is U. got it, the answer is 3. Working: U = -2.5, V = -3.20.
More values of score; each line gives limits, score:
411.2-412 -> 0.0360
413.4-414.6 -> 0.0358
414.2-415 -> 0.0381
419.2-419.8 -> 0.0406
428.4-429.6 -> 0.0417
